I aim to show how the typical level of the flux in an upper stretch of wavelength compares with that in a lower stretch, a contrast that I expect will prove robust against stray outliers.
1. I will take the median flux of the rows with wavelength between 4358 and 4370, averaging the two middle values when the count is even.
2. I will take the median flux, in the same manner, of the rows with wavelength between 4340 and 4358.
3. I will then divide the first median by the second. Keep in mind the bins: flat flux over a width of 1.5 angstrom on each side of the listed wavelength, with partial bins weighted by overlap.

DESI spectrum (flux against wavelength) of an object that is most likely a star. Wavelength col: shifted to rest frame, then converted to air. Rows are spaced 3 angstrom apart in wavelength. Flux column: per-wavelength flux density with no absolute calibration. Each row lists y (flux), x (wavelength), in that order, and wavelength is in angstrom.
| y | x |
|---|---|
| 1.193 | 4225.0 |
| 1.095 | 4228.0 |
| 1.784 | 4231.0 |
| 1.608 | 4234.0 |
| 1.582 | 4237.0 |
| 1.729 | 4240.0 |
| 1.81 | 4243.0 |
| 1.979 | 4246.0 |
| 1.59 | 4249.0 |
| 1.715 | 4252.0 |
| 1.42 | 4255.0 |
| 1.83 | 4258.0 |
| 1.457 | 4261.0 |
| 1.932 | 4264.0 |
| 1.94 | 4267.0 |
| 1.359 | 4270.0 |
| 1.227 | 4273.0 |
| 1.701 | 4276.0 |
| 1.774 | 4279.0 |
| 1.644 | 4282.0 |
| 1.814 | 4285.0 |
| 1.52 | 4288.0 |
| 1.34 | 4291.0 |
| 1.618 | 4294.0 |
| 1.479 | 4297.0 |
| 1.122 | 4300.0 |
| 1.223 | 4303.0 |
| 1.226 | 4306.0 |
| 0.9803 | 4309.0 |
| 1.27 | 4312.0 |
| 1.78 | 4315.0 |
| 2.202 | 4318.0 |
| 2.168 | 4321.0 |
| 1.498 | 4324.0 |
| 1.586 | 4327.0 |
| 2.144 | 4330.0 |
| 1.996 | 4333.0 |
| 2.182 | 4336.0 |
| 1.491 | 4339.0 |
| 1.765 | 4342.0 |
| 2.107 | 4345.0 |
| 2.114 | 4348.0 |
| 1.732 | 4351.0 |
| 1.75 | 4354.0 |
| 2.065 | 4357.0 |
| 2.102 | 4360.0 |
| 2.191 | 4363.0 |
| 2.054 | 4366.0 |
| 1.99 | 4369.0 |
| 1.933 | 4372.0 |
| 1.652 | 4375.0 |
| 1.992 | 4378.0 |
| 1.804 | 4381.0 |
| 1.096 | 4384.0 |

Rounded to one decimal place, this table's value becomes 1.1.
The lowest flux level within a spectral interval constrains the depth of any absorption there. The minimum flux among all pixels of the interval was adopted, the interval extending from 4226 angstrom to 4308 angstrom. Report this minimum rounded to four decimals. 1.0950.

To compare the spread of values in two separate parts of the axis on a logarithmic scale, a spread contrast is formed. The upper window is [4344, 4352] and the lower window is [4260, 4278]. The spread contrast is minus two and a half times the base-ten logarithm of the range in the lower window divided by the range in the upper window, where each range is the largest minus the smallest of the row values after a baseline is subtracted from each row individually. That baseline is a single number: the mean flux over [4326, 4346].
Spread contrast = -0.68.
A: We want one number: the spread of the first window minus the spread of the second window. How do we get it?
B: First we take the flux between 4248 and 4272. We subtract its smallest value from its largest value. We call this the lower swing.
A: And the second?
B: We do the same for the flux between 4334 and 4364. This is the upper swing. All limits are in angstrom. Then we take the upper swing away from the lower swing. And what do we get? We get -0.1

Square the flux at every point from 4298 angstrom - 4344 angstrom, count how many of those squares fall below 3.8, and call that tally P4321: 10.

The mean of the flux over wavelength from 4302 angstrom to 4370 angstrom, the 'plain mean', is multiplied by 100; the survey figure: 181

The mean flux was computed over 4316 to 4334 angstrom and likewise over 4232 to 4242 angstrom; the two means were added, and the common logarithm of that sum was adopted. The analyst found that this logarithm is 0.55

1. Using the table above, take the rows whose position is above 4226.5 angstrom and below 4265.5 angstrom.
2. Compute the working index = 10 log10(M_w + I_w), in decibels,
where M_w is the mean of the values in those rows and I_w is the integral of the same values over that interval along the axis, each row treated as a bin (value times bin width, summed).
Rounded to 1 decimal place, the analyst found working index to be 18.2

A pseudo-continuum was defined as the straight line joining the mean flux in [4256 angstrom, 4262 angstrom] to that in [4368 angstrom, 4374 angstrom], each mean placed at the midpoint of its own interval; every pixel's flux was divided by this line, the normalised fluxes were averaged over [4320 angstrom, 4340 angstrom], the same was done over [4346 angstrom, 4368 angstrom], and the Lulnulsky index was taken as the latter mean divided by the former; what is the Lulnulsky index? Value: 1.0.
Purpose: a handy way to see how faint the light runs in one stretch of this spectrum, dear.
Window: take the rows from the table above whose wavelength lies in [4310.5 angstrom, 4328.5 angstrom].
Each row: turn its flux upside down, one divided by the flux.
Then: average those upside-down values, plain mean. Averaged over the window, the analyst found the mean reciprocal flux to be 0.594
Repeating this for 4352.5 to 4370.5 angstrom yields 0.496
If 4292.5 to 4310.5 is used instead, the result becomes 0.806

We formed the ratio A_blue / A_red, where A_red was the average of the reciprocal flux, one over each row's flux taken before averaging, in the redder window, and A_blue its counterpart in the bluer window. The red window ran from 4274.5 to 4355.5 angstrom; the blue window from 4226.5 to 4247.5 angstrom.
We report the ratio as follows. 1.00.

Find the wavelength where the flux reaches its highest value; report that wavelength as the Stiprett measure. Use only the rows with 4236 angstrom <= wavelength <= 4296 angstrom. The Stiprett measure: 4246.0 angstrom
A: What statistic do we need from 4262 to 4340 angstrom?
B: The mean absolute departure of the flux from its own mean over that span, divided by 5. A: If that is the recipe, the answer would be 0.058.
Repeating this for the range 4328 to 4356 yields 0.042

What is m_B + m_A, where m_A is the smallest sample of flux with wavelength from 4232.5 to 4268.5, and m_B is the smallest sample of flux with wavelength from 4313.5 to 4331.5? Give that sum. 2.92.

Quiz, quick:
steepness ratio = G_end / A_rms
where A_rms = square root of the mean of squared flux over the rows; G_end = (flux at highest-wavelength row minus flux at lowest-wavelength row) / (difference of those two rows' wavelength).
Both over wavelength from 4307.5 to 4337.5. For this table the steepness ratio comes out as 0.024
